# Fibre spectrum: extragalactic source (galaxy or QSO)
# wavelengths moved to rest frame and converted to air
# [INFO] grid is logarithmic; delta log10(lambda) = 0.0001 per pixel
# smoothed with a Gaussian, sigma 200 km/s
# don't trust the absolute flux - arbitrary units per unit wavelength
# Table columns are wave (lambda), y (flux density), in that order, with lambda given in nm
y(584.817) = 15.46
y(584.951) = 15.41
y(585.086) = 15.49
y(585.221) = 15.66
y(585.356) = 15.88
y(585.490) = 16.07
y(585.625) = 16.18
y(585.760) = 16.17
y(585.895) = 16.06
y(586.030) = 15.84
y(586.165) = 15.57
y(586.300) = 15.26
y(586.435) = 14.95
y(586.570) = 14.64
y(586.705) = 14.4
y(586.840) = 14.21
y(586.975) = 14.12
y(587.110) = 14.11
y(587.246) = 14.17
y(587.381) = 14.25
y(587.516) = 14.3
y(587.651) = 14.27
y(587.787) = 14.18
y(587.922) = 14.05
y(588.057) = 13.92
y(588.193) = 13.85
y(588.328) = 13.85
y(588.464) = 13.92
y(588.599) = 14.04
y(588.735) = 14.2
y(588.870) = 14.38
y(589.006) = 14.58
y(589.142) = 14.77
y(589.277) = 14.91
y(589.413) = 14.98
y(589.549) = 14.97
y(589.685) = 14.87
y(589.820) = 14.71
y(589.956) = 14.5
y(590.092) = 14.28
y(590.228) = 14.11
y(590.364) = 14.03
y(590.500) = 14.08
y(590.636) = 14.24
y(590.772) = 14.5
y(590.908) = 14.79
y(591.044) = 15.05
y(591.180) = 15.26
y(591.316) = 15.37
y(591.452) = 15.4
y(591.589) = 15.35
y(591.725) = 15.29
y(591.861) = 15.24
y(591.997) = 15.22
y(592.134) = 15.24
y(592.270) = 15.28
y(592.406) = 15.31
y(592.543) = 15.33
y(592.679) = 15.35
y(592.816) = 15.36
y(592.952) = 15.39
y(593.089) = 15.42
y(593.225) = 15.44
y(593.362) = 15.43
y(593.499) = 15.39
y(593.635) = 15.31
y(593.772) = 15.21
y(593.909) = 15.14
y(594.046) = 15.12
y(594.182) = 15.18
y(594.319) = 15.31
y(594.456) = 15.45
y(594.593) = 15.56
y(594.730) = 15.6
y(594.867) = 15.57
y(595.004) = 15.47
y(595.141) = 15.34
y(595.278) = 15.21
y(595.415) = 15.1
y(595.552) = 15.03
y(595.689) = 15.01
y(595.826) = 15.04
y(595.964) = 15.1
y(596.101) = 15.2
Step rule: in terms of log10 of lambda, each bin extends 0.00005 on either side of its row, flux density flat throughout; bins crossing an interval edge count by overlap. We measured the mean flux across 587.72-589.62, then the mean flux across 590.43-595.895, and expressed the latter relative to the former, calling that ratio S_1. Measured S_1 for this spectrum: 1.06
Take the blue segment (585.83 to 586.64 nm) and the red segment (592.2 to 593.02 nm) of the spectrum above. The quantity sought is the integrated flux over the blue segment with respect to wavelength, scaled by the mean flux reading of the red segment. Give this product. 191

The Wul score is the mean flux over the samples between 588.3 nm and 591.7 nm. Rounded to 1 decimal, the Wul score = 14.6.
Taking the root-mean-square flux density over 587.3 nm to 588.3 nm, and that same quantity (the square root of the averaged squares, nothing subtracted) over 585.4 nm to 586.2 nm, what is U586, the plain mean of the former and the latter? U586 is 15.1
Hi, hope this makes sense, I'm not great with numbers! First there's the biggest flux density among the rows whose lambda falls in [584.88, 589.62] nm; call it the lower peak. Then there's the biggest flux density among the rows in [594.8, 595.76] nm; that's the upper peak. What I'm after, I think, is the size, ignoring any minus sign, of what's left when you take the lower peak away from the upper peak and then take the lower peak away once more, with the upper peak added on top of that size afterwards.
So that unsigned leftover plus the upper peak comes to 32.4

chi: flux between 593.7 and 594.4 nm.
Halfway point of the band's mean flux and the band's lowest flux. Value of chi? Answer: 15.2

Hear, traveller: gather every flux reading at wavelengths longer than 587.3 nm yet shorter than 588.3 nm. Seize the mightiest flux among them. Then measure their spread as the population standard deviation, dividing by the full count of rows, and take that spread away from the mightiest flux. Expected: 14.1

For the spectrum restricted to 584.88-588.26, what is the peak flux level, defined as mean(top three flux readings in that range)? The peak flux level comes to 16.1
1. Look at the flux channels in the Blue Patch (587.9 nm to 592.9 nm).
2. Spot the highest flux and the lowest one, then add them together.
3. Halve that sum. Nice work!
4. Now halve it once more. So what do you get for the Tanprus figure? 7.31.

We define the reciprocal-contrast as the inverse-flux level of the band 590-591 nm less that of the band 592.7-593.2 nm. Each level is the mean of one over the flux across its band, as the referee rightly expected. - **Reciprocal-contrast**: 0.005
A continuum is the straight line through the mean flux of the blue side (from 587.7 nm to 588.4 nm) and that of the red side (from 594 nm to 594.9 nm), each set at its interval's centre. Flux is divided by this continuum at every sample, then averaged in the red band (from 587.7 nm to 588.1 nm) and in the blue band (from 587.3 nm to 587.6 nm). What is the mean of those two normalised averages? 1.02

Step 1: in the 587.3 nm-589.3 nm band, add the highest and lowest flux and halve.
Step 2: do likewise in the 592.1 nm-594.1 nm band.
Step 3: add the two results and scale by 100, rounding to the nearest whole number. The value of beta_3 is 2966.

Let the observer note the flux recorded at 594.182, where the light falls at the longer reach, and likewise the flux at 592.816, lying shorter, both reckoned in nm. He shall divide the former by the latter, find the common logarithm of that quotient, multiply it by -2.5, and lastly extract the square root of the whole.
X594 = 0.113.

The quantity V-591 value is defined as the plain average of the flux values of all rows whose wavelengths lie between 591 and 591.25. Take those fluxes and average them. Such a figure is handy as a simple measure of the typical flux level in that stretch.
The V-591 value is 15.2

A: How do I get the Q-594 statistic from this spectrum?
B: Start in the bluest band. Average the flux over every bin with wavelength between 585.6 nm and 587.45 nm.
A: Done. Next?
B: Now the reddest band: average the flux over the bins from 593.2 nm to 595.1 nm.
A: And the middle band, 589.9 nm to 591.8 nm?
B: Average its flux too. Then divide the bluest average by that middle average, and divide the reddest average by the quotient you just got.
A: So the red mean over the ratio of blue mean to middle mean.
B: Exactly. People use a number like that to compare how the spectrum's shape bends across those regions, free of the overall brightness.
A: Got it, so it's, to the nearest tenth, 15.1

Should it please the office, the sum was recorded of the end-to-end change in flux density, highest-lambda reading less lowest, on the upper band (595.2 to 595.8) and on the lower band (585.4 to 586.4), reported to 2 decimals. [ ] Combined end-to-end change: -1.01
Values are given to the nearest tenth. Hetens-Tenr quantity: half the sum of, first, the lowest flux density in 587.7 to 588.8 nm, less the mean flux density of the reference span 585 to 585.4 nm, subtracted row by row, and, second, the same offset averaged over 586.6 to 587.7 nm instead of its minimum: -1.6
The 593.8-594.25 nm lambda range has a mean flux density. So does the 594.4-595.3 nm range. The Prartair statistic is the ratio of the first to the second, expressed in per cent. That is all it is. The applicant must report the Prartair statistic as 98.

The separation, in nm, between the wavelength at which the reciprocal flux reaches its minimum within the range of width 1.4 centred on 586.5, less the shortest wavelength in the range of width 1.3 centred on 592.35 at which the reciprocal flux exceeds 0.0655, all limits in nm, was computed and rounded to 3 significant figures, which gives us -5.97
